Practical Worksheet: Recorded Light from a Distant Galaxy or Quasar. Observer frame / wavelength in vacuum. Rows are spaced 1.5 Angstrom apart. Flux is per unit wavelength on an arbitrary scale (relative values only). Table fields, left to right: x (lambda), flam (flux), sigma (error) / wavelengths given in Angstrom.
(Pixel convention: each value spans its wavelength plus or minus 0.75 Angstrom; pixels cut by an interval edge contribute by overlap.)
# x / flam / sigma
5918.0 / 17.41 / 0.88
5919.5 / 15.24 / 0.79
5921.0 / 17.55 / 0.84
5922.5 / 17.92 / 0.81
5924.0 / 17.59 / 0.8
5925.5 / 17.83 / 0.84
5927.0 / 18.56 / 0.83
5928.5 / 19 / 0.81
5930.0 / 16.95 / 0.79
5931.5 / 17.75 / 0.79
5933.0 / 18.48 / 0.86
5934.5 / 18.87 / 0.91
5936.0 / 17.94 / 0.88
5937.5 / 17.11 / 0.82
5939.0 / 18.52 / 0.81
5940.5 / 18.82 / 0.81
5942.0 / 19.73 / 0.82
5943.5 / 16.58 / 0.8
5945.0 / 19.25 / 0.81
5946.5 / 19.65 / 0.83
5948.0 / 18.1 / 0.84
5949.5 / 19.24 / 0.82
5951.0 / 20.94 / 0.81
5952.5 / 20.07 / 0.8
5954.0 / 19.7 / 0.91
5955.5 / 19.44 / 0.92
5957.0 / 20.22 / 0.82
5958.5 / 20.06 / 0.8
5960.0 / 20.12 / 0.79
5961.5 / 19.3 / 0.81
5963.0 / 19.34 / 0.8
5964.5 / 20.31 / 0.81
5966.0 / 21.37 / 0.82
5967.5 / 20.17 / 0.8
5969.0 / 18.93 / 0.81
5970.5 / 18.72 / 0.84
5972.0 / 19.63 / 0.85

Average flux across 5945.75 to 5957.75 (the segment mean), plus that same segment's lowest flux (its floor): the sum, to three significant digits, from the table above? 37.8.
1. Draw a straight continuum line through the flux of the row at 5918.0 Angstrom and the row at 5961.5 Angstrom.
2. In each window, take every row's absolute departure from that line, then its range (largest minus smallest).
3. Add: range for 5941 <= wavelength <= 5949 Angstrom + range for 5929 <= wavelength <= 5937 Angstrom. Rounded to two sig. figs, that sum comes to 2.1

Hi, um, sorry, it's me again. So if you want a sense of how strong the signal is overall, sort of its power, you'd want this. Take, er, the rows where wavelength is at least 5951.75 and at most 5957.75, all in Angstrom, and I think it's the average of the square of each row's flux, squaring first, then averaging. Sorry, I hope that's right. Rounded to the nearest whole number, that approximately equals 394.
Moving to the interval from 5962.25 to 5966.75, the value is 414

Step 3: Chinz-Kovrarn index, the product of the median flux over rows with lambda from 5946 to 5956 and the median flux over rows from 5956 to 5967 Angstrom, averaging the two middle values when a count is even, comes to 395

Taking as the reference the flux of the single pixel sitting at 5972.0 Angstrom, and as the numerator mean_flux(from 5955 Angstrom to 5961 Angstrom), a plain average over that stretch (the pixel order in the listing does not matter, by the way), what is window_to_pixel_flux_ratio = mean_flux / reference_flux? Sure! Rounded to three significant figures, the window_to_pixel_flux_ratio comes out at 1.02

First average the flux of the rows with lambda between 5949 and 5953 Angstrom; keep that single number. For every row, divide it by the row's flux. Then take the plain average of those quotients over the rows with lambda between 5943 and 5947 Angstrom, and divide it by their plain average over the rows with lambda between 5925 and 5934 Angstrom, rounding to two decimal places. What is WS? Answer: 0.98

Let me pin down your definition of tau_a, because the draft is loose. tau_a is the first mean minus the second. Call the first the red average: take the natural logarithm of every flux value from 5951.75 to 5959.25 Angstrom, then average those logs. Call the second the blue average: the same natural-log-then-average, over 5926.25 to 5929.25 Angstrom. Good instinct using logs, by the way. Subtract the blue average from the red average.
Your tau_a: 0.058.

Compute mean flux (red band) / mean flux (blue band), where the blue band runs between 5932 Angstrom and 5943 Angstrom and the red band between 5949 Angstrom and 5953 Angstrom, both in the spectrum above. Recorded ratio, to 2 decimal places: 1.09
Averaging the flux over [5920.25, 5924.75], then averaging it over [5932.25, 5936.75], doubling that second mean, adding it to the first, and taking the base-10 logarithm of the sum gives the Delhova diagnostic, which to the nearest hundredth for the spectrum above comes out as 1.74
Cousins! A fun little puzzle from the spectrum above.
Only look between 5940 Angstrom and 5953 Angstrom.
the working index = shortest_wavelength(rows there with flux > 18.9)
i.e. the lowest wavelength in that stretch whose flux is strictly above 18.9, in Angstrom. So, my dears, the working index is 5942.0 Angstrom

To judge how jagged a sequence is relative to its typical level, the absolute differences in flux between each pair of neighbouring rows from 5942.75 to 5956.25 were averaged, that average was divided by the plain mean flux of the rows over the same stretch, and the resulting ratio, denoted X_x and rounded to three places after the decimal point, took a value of 0.058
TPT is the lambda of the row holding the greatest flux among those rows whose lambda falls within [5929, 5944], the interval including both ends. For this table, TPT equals 5942.0 Angstrom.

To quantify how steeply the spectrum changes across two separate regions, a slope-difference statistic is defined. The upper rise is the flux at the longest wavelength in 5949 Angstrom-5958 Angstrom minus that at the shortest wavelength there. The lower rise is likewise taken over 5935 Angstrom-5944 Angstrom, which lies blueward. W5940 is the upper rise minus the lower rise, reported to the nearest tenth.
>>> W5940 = 2.3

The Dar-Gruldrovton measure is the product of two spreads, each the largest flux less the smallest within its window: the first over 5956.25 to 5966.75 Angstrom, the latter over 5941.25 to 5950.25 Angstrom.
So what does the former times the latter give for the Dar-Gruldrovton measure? 7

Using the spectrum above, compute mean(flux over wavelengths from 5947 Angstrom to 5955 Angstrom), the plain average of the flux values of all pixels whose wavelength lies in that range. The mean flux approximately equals 19.6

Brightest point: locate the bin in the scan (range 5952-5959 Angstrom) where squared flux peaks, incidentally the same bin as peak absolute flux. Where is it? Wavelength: 5957.0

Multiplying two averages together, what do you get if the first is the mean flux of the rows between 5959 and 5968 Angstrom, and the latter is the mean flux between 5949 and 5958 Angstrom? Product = 401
